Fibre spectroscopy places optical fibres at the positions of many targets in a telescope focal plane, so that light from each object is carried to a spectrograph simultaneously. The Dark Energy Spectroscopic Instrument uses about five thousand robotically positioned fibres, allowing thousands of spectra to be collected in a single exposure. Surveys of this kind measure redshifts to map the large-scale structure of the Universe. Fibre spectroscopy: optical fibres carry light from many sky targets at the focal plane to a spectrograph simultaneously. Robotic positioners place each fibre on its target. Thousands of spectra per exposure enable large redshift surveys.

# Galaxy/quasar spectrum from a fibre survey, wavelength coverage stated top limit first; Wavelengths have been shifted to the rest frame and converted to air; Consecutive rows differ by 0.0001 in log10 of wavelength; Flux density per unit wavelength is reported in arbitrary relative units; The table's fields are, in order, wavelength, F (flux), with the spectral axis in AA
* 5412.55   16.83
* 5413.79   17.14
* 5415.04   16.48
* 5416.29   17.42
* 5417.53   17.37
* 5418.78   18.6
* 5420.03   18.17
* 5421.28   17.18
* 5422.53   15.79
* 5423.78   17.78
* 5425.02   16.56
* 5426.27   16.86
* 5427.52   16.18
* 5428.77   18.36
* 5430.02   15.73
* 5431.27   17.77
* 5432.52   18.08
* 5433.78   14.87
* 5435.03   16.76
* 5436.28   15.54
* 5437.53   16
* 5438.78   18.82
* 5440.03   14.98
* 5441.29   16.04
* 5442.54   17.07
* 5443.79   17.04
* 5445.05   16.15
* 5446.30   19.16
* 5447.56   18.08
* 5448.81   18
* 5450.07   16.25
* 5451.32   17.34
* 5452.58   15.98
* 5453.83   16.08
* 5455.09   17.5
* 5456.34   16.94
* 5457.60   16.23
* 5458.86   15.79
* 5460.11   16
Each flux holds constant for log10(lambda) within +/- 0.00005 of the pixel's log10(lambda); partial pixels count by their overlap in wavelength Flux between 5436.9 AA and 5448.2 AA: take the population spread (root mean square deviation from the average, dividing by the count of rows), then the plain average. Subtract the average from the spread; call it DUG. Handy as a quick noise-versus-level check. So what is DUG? -15.7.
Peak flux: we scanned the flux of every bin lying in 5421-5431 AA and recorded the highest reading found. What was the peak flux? 18.36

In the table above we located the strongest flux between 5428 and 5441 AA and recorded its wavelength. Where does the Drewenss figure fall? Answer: 5438.78 AA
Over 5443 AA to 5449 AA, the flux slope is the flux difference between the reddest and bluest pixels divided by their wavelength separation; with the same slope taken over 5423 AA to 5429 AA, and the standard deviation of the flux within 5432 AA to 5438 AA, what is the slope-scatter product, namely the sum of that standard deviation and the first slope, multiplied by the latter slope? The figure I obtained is 0.2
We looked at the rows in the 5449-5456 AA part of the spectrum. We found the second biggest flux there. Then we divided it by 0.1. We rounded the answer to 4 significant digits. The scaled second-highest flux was 173.4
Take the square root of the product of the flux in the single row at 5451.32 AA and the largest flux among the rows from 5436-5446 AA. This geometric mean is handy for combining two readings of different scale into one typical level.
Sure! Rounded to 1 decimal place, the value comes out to 18.1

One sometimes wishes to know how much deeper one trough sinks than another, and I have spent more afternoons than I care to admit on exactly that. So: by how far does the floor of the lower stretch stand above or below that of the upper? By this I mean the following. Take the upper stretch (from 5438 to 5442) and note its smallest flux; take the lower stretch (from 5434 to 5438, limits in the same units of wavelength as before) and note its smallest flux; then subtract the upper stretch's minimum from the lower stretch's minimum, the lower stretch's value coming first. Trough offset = 0.6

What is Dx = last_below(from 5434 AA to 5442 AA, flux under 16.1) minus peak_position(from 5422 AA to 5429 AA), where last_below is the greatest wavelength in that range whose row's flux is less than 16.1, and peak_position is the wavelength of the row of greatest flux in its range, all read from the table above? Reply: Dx 12.5 AA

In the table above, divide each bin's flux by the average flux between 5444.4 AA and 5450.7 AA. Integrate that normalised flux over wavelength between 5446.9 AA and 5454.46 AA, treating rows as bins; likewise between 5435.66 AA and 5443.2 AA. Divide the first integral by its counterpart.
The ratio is 1.04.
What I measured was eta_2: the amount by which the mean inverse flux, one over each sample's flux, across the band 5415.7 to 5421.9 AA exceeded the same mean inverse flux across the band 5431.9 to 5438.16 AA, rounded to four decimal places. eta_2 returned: -0.0054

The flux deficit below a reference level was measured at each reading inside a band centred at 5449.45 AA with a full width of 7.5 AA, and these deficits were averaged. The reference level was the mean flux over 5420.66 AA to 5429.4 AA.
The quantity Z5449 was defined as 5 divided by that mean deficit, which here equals -10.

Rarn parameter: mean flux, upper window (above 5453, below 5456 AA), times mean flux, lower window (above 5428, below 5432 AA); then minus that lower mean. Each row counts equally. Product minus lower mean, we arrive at 273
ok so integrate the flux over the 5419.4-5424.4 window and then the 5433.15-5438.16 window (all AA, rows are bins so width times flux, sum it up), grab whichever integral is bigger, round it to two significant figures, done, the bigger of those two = 86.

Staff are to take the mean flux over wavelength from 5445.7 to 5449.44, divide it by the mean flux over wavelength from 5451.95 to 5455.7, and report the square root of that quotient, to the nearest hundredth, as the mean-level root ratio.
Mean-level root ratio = 1.06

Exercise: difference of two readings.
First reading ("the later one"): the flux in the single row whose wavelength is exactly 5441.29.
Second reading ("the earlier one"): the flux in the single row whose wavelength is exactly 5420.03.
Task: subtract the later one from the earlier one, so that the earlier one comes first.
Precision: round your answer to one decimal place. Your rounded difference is 2.1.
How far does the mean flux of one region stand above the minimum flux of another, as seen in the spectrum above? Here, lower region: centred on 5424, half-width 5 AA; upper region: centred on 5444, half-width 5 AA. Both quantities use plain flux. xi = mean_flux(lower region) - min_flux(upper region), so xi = 2.1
